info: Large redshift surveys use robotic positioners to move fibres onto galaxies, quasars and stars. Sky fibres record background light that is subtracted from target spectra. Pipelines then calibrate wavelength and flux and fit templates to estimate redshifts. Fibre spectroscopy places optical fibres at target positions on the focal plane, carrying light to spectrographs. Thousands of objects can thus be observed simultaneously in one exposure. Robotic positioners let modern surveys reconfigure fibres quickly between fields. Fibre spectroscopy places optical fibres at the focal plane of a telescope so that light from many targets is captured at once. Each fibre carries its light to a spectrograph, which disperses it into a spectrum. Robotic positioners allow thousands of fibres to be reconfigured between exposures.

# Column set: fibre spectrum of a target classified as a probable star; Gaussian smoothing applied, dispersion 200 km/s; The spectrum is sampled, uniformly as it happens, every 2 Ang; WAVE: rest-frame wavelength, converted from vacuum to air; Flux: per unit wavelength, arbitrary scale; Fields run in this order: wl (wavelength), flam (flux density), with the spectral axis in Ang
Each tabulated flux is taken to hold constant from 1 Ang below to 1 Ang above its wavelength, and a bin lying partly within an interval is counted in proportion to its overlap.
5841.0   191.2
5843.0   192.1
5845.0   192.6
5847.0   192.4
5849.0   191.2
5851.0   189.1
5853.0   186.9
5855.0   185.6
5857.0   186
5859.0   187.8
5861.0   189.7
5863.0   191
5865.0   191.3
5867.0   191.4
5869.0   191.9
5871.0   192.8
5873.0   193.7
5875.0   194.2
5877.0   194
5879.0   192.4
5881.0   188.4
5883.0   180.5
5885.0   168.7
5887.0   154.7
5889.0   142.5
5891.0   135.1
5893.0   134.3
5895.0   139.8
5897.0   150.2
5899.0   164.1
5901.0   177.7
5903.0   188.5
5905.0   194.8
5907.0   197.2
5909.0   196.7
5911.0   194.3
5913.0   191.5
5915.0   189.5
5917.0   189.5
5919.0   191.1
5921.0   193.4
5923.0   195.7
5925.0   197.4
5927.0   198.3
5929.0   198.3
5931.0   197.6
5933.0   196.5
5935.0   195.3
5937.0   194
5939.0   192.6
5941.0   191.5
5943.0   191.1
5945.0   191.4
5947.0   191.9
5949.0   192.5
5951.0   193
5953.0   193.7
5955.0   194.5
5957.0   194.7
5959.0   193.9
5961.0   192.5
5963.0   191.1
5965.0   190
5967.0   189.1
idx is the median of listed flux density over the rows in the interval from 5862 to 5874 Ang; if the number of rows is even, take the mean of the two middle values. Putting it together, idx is 192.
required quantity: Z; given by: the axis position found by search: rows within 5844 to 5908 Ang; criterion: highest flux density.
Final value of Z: 5907.0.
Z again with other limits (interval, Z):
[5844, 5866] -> 5845.0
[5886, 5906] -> 5905.0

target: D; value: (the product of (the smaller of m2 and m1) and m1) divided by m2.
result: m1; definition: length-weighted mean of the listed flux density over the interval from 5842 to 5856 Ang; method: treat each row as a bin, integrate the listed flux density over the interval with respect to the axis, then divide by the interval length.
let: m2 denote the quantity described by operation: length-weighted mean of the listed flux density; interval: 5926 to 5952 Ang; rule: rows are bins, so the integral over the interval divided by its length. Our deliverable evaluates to 186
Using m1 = 190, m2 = 194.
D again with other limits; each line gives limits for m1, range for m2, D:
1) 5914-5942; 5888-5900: 194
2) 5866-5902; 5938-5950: 153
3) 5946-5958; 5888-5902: 193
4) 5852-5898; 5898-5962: 162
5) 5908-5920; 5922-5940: 188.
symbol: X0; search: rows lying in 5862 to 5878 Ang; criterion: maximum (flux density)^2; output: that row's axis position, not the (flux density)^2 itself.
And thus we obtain 5875.0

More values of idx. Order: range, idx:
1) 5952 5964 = 194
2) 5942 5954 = 192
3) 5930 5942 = 195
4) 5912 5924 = 191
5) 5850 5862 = 187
